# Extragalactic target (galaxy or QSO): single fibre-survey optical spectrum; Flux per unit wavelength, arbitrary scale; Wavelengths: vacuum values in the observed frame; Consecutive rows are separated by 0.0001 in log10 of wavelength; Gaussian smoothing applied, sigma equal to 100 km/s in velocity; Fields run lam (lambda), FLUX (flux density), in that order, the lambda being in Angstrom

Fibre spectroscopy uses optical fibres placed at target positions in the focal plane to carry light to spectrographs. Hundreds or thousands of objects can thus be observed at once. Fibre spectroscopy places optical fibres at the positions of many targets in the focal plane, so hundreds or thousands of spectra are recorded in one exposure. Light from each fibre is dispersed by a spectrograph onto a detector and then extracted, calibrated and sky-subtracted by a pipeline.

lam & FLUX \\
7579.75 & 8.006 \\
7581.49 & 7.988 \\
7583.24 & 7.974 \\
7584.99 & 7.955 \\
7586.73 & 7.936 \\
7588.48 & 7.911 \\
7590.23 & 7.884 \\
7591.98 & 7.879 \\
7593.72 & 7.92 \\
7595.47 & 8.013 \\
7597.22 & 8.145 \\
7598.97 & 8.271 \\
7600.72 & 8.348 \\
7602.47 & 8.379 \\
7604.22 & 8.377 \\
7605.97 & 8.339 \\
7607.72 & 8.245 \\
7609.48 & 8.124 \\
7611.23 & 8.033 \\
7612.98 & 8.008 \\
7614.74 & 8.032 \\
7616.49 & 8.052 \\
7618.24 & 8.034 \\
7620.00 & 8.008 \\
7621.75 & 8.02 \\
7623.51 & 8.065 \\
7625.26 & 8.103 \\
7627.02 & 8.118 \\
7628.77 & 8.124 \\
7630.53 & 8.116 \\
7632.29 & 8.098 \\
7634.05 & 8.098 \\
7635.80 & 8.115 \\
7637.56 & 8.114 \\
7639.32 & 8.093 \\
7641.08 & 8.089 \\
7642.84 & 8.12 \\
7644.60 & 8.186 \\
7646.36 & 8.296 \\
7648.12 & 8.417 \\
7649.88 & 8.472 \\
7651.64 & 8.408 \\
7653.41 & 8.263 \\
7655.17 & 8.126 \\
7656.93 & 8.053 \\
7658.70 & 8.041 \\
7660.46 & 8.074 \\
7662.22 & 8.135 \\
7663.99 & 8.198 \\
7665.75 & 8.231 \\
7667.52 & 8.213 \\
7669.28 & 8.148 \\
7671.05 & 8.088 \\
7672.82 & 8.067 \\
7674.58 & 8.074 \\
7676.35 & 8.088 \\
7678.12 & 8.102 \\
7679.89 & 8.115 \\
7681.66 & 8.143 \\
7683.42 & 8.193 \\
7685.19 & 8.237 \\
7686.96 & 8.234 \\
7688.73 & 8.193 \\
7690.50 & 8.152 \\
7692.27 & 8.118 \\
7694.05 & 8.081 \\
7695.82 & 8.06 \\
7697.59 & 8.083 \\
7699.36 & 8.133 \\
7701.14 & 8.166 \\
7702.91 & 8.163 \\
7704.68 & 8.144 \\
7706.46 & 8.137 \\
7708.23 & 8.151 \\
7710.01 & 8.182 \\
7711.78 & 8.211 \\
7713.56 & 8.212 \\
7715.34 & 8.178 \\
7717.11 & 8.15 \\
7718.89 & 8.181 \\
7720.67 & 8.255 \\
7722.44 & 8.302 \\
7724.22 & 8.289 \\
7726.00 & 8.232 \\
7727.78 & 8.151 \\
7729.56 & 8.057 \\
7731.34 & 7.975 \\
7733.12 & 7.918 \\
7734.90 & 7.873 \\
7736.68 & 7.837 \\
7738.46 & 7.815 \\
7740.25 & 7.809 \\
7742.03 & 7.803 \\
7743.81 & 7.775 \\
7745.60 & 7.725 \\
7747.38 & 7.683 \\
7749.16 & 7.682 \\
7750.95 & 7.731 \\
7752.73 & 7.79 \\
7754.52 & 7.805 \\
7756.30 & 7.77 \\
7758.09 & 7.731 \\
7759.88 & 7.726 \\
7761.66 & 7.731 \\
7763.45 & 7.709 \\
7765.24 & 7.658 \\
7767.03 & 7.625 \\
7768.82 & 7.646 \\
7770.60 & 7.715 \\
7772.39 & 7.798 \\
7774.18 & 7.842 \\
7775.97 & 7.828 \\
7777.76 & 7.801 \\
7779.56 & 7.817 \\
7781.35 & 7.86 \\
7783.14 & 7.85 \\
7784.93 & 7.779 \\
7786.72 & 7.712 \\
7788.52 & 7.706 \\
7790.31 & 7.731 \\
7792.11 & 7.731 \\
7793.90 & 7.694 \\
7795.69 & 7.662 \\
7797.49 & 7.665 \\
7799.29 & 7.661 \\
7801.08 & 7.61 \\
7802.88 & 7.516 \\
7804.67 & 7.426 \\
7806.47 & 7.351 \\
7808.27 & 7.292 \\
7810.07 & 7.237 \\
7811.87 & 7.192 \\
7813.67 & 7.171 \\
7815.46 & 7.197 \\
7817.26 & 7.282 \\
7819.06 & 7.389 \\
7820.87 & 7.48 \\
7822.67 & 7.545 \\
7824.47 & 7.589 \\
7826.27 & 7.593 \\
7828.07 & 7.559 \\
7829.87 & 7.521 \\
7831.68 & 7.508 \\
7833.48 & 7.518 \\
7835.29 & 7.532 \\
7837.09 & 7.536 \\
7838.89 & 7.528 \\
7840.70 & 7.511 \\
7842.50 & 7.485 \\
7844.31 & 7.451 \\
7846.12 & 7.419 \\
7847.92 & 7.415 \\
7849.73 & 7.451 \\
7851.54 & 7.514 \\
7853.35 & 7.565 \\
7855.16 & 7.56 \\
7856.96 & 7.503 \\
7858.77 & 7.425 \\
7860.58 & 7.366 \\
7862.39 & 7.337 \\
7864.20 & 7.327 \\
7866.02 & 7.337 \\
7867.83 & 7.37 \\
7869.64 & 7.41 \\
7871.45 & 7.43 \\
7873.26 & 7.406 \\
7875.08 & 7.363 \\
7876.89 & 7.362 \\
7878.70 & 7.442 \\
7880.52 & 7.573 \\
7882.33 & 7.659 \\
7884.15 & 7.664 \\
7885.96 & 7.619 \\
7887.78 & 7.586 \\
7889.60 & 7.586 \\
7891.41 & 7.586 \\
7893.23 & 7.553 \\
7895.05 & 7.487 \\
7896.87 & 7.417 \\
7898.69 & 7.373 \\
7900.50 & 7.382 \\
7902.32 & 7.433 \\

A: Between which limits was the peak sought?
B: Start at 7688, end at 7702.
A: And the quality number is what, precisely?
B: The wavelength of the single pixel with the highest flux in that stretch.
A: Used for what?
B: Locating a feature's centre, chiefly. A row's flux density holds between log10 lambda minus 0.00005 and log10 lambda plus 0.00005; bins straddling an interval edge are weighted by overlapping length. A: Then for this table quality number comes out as 7688.73 Angstrom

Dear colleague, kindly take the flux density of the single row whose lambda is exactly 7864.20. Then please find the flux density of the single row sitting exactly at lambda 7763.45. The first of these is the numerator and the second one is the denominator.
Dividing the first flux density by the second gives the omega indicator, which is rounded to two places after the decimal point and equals 0.95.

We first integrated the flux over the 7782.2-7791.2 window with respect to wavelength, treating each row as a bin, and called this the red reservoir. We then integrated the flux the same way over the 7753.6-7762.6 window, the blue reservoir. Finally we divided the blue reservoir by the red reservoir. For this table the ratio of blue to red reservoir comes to 1.00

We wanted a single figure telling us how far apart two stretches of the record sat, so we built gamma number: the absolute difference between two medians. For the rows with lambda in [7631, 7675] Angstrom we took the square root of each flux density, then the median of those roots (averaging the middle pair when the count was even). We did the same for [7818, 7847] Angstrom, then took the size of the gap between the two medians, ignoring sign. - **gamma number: 0.11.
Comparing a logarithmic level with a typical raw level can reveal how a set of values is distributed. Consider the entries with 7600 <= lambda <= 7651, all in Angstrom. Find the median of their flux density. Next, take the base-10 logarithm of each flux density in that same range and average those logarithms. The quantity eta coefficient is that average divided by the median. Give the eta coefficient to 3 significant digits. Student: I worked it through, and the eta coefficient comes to 0.112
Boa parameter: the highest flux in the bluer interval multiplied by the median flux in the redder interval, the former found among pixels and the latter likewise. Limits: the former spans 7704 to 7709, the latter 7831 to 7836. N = 61.3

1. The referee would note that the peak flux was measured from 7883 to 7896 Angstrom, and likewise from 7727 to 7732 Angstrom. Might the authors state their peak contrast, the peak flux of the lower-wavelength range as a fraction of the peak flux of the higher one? 1.06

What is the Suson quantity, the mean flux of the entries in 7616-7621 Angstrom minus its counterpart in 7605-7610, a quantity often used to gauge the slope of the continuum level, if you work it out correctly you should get -0.20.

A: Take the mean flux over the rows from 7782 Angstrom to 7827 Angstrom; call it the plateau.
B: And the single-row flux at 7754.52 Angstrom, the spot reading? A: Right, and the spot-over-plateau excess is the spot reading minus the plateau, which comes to 0.28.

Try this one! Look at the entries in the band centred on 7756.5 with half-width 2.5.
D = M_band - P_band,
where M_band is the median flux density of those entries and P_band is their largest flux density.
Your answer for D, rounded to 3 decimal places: -0.035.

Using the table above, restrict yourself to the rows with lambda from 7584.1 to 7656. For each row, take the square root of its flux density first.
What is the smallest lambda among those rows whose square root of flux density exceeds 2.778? 7584.99 Angstrom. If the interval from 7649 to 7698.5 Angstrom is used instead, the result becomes 7649.88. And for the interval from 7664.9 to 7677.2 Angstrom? 7665.75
